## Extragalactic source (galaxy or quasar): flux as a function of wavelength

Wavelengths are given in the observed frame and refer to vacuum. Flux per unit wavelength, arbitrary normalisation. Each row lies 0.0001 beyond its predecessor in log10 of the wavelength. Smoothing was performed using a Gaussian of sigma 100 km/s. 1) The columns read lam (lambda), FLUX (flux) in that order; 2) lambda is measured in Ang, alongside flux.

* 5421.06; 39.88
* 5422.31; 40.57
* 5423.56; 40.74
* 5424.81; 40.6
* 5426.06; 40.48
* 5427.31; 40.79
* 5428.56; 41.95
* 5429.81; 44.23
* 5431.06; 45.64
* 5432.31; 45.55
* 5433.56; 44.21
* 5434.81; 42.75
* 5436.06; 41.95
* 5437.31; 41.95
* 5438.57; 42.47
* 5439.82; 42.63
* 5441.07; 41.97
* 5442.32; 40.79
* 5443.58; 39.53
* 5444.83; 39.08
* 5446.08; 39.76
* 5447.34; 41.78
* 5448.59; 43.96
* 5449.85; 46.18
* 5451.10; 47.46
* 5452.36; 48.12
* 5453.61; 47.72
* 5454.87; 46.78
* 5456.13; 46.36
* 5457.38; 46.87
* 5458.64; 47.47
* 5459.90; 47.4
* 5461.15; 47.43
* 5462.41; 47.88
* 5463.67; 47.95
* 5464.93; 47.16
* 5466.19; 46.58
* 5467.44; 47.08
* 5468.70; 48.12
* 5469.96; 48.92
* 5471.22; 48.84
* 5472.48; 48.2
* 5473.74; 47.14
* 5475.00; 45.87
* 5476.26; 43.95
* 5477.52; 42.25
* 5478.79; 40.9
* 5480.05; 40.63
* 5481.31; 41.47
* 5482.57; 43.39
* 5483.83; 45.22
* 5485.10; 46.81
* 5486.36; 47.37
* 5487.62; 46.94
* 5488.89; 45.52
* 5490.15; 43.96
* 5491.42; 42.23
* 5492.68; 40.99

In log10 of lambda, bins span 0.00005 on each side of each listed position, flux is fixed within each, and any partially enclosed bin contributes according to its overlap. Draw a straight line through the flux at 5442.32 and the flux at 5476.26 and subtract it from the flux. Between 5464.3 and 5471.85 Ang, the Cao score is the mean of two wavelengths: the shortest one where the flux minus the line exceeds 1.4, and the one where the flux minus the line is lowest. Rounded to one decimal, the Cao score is 5465.6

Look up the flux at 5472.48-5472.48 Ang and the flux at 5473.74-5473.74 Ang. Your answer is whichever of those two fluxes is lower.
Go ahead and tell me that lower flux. 47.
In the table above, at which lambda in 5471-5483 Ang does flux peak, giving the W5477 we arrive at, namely 5471.22 Ang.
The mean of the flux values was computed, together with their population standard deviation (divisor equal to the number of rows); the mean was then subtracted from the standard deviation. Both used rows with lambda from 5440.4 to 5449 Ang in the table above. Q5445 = -39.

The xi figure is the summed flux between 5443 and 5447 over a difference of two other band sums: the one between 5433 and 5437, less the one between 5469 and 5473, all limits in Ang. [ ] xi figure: -7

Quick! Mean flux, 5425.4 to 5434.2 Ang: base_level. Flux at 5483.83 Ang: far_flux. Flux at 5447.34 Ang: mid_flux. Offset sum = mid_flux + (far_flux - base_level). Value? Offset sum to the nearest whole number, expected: 44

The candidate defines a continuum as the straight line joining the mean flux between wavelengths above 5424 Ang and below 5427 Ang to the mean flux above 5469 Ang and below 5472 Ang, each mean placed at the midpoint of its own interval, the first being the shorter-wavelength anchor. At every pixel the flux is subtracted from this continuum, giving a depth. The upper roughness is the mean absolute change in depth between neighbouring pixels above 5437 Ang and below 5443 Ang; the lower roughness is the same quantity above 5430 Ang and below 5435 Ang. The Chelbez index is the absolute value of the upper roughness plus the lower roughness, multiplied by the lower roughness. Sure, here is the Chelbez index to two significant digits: 2.2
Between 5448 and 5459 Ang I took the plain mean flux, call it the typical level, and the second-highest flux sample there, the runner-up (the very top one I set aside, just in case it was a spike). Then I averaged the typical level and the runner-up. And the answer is 47.2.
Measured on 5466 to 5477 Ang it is 48.0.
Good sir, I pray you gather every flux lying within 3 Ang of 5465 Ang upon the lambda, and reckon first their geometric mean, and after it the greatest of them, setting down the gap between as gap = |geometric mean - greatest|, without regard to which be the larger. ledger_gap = 0.62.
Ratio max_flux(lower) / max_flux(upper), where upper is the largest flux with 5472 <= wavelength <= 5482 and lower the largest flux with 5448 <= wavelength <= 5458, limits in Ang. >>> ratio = 1.00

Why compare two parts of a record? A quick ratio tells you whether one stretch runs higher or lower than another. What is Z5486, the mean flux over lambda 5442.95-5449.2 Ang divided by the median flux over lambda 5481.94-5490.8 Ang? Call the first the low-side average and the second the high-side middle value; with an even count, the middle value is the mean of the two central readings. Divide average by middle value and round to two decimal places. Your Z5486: 0.90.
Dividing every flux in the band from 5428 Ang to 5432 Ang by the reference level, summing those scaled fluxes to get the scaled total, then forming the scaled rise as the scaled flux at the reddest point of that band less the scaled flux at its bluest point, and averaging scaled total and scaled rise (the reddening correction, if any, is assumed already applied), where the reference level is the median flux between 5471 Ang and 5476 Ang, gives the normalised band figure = 1.42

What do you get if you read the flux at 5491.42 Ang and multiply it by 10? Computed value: 422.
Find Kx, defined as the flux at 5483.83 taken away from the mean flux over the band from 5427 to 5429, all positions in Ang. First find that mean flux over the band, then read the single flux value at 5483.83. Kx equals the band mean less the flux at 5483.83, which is -3.8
